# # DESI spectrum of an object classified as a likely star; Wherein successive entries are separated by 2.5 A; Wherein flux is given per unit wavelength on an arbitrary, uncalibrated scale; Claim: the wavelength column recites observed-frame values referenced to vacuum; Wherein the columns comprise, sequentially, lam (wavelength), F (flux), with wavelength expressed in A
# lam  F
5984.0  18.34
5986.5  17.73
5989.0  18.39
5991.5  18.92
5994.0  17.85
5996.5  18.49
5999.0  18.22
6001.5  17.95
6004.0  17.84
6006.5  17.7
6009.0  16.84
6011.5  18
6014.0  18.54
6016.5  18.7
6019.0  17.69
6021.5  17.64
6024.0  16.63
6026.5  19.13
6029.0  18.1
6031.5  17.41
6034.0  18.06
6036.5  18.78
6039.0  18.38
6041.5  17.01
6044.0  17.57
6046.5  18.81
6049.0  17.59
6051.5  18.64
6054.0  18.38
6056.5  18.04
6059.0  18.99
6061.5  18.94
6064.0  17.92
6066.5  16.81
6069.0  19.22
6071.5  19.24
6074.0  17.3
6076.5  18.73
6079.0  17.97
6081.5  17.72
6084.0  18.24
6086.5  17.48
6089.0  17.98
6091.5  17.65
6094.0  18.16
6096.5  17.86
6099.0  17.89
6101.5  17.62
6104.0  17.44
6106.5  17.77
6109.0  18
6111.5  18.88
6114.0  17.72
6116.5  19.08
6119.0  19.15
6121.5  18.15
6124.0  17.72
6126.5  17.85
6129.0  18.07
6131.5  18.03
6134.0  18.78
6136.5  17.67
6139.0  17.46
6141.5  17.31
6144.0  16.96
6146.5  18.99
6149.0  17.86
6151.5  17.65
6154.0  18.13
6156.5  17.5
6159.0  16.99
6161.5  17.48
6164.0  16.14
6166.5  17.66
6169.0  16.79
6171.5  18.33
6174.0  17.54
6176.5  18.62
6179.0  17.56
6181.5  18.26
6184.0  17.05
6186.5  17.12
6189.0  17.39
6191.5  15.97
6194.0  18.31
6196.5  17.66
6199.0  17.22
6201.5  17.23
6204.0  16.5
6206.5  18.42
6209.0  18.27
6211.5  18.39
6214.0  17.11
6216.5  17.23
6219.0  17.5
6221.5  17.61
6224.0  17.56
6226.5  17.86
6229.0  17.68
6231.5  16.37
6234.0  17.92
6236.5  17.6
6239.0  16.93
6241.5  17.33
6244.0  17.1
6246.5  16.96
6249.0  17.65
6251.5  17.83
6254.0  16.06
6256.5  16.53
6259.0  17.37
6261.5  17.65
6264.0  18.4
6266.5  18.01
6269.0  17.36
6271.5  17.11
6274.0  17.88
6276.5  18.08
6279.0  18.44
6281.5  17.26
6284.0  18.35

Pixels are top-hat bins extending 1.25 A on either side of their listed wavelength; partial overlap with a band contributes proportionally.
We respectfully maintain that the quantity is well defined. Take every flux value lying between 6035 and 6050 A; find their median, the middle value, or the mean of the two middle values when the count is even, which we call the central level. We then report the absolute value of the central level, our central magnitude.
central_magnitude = 18.0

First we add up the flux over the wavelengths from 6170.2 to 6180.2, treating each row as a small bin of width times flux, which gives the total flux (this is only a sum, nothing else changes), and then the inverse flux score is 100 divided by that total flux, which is 0.56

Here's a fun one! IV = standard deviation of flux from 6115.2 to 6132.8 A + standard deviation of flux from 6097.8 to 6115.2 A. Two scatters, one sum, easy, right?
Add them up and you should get 1.0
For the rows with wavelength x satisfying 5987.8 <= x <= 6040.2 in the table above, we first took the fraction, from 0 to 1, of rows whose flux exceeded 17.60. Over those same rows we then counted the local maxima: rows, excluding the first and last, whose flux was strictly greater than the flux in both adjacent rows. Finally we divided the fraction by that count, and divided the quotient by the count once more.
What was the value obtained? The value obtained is 0.034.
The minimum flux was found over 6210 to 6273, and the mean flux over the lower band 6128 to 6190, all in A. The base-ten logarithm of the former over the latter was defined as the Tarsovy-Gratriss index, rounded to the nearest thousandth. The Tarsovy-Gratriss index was -0.041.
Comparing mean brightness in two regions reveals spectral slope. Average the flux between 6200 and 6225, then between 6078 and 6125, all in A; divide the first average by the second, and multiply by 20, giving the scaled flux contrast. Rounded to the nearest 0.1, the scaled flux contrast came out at 19.5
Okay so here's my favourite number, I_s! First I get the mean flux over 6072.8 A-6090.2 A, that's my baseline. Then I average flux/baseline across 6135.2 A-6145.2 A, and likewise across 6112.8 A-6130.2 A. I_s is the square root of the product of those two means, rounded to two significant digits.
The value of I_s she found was 0.99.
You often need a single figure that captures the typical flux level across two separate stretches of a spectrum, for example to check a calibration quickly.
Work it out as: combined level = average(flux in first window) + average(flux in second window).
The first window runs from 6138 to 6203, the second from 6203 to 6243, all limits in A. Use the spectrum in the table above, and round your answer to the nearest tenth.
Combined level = 35.0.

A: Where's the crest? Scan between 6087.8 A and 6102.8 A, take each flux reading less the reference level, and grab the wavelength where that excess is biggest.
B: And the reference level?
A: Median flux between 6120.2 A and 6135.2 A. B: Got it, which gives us 6094.0 A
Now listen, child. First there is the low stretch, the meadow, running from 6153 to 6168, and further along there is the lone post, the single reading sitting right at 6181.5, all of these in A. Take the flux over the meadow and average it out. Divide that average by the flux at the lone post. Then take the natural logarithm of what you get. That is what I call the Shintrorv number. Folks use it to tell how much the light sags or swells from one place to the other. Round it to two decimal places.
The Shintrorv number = -0.05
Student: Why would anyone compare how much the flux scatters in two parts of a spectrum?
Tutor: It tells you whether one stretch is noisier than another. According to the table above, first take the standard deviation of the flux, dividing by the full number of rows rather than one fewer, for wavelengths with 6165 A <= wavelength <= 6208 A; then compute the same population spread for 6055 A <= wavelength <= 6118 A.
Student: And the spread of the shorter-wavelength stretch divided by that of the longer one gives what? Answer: 0.91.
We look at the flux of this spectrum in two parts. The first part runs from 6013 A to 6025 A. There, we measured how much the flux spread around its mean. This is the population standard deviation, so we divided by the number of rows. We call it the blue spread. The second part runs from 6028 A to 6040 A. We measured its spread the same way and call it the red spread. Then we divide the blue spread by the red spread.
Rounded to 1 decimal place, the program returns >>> 1.7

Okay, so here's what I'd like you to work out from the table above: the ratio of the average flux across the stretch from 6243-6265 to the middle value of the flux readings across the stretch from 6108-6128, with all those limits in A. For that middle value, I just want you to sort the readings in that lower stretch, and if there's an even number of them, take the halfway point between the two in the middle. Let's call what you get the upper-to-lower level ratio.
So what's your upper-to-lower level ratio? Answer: 0.96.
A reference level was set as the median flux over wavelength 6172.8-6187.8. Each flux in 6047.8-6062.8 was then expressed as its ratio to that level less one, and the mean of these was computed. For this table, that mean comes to 0.050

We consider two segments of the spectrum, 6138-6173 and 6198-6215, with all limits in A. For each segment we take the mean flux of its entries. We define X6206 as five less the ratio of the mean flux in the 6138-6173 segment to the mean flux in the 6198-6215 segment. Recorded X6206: 4.00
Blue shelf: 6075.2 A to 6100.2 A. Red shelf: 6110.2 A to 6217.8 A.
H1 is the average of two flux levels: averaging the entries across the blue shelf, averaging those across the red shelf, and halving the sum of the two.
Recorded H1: 17.8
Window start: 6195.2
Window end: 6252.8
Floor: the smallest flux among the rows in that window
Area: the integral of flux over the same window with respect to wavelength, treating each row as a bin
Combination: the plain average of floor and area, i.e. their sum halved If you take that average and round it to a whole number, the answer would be 511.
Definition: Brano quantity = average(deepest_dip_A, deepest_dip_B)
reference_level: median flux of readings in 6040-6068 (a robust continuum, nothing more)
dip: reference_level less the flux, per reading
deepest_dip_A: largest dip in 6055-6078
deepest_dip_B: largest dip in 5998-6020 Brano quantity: 1.2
